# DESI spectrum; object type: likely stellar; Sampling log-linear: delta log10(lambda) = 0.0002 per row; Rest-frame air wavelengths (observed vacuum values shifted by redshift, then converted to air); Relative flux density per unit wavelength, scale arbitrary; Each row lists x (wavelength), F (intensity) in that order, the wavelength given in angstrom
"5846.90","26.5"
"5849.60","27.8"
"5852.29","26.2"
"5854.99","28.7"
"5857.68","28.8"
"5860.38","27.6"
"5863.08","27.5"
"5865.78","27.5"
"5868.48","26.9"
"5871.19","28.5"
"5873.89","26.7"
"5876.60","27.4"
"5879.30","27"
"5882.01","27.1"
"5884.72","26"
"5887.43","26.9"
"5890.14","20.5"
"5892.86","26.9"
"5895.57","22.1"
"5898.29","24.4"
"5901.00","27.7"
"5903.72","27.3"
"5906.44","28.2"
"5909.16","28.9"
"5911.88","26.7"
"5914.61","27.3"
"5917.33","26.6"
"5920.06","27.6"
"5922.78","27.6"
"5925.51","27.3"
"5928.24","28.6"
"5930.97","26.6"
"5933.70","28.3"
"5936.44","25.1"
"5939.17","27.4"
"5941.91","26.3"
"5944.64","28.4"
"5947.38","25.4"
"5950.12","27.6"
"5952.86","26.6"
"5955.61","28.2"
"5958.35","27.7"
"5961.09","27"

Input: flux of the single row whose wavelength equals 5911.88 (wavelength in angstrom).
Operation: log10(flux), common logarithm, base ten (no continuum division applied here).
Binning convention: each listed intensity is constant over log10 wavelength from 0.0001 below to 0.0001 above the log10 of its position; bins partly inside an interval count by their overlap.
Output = 1.43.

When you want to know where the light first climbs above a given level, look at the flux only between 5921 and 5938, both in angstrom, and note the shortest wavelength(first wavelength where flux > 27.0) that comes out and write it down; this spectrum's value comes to 5922.78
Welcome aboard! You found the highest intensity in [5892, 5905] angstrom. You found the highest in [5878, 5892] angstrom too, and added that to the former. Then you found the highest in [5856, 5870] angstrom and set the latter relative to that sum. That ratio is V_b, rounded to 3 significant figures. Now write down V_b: 0.526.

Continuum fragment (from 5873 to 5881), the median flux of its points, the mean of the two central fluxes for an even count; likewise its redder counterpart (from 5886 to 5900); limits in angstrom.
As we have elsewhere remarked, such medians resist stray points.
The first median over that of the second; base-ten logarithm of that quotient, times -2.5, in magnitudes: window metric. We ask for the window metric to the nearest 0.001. -0.110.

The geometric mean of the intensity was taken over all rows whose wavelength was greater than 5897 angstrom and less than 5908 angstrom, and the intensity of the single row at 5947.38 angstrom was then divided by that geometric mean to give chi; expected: 0.95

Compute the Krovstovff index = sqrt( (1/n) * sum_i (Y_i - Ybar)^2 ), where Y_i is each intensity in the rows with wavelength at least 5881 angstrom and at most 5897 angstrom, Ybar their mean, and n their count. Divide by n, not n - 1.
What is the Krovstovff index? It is 2.6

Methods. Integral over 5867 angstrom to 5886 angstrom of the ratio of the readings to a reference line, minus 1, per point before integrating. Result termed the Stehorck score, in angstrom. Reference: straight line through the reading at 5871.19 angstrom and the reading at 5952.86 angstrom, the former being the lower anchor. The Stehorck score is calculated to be -0.9 angstrom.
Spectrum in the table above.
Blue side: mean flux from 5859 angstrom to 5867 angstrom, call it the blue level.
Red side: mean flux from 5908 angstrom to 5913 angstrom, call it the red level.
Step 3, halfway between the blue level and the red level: 27.7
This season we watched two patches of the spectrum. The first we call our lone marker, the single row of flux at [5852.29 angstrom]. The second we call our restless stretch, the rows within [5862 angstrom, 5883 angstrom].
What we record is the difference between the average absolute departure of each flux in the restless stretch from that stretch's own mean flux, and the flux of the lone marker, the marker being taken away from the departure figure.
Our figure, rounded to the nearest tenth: -25.8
